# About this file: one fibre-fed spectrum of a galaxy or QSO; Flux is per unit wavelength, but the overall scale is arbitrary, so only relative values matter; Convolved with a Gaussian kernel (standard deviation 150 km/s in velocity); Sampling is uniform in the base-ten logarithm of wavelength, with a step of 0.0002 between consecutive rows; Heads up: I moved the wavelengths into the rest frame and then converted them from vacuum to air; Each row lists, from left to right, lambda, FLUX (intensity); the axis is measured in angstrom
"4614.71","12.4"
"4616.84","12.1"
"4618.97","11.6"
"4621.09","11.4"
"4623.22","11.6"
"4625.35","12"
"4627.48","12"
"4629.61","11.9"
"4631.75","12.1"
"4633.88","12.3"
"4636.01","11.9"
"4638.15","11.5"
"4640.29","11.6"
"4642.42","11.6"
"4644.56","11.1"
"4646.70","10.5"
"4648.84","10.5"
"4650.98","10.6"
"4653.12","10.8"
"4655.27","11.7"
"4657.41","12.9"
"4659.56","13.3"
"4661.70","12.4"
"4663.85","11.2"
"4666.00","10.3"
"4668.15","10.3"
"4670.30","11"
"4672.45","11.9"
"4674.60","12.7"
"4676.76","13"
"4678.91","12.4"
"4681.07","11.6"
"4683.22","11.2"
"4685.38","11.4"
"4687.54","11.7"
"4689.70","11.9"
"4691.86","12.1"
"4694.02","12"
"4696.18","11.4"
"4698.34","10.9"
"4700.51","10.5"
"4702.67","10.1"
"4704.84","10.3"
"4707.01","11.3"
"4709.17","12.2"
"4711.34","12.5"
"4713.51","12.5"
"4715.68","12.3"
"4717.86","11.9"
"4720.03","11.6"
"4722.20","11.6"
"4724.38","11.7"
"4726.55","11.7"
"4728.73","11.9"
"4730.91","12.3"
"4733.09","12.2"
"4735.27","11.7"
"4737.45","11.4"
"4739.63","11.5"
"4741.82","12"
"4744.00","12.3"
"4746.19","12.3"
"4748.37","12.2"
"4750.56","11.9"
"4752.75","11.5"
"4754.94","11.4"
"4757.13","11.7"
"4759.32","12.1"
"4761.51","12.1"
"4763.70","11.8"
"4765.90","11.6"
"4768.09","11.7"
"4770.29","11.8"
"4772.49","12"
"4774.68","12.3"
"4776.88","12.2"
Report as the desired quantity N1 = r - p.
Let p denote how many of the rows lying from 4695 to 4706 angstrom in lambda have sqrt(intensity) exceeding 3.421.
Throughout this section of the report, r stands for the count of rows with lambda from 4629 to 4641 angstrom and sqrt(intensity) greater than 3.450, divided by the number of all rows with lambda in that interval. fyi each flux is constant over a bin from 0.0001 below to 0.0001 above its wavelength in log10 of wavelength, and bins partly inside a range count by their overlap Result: 0.3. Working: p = 0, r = 0.33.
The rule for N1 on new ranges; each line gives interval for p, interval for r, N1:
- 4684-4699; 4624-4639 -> -2.4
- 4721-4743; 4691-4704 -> -3.7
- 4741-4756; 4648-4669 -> -4.7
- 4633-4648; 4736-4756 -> -1.6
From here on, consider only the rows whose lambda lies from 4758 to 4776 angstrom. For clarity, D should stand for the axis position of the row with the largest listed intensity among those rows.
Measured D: 4774.68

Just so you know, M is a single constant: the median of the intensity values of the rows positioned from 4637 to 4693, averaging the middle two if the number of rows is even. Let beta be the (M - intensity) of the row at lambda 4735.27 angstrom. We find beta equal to -0.1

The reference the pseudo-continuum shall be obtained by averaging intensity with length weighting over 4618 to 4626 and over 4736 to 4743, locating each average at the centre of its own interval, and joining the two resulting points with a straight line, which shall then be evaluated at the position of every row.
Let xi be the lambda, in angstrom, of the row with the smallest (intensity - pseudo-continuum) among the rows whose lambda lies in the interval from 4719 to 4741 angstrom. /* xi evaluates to 4737.45 angstrom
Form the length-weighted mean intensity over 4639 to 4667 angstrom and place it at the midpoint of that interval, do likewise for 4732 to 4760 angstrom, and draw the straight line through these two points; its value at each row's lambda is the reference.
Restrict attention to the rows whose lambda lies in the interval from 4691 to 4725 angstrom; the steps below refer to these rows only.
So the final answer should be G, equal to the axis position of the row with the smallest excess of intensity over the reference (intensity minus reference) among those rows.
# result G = 4702.67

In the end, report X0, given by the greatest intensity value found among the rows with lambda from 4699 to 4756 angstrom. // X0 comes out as 12.5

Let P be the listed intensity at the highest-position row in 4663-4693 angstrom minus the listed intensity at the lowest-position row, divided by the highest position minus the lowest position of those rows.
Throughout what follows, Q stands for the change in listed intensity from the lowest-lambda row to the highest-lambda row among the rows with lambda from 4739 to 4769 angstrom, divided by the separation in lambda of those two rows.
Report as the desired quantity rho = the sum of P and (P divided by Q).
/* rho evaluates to 4.6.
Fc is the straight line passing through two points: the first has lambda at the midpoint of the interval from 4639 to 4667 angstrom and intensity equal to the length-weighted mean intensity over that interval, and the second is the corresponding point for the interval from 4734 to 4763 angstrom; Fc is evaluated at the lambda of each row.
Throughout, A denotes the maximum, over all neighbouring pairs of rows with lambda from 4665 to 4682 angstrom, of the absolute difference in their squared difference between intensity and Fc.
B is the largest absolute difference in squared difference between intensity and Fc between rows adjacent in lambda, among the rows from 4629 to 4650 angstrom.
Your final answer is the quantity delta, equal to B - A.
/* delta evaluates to -1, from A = 1.4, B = 0.7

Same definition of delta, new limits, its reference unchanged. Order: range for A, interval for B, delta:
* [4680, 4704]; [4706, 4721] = -1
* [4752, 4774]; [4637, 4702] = 2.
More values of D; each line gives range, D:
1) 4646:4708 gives 4659.56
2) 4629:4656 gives 4633.88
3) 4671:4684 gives 4676.76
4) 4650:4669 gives 4659.56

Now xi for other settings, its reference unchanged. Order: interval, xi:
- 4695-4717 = 4702.67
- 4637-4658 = 4648.84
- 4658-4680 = 4668.15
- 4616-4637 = 4621.09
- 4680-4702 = 4700.51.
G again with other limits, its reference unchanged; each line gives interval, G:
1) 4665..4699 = 4668.15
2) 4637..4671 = 4668.15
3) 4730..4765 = 4754.94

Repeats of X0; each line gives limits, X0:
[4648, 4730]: 13.3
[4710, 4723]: 12.5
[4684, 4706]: 12.1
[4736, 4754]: 12.3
